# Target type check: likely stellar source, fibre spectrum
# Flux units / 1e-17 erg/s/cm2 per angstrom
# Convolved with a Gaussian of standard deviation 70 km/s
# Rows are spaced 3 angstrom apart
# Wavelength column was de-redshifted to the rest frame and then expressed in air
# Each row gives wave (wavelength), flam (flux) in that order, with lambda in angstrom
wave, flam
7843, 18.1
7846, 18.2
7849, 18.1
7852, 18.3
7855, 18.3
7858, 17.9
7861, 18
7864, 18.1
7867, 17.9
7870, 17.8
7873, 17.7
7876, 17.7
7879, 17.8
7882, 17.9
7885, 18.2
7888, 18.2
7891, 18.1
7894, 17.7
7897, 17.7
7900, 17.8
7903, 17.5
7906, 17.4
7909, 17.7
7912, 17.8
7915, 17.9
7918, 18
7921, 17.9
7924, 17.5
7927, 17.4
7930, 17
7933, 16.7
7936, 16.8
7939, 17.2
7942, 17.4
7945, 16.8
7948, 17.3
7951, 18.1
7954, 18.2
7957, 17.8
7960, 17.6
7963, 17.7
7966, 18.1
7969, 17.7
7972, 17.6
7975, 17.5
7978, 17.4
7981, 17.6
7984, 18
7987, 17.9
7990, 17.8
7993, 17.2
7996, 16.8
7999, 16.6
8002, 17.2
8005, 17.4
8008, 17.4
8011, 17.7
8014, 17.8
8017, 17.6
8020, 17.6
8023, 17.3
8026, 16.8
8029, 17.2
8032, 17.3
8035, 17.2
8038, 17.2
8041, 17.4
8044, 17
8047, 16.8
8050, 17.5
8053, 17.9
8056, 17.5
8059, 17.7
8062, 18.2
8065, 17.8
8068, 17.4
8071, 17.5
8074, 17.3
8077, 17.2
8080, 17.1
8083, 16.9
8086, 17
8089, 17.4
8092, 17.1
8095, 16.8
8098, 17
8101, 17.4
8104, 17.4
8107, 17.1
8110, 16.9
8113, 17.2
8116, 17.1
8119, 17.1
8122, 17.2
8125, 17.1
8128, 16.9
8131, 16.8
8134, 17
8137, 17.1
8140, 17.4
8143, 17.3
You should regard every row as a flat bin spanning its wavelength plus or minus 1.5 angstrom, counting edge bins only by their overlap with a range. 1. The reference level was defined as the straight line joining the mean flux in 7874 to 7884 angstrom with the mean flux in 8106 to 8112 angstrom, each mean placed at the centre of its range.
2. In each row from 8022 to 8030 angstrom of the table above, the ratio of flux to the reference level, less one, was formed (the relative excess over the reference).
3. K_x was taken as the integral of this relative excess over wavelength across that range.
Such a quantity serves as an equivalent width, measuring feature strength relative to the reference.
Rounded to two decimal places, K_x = -0.10 angstrom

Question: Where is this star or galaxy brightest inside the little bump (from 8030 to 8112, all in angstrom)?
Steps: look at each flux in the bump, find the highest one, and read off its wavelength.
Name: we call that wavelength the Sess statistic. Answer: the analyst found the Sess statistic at 8062 angstrom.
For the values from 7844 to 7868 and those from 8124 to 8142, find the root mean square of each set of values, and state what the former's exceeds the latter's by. 1.05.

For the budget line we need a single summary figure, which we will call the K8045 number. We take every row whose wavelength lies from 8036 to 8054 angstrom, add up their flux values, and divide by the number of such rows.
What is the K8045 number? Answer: 17.3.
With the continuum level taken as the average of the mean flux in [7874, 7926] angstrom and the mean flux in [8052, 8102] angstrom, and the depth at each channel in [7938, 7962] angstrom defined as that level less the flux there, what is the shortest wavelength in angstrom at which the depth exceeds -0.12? 7939 angstrom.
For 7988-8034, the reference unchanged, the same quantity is 7993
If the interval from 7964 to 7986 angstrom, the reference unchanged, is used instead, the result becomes 7969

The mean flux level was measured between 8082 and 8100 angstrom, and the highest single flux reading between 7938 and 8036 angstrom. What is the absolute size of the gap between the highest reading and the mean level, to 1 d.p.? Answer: 1.2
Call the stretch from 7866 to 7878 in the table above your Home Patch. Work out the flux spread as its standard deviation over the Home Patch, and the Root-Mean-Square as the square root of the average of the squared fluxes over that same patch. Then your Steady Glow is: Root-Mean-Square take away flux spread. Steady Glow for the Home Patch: 17.7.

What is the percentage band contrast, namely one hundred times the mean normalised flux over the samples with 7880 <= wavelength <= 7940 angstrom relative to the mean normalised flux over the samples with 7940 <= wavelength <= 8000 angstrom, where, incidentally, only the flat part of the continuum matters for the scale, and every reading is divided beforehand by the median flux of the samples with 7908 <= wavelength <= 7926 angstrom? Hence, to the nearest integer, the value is 100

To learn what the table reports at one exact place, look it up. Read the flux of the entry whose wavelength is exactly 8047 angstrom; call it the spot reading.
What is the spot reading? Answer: 16.8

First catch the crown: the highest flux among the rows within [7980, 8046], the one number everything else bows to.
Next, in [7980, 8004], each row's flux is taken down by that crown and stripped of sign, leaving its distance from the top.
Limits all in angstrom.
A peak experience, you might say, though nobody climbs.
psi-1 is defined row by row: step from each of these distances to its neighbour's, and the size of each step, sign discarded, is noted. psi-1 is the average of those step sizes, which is 0.34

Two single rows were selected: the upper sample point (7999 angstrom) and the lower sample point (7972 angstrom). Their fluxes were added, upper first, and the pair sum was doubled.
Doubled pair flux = 68.4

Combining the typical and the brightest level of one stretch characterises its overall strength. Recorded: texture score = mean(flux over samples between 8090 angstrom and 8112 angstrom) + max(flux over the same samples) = 34.5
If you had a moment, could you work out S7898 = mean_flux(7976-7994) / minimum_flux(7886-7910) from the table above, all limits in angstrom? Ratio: 1.01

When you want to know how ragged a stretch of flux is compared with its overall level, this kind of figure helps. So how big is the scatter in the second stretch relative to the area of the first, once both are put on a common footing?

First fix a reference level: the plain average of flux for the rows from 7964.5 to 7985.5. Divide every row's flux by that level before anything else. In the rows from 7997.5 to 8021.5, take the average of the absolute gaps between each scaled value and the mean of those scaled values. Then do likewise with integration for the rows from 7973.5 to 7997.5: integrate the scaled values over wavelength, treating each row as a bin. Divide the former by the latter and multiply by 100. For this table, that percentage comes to 0.062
